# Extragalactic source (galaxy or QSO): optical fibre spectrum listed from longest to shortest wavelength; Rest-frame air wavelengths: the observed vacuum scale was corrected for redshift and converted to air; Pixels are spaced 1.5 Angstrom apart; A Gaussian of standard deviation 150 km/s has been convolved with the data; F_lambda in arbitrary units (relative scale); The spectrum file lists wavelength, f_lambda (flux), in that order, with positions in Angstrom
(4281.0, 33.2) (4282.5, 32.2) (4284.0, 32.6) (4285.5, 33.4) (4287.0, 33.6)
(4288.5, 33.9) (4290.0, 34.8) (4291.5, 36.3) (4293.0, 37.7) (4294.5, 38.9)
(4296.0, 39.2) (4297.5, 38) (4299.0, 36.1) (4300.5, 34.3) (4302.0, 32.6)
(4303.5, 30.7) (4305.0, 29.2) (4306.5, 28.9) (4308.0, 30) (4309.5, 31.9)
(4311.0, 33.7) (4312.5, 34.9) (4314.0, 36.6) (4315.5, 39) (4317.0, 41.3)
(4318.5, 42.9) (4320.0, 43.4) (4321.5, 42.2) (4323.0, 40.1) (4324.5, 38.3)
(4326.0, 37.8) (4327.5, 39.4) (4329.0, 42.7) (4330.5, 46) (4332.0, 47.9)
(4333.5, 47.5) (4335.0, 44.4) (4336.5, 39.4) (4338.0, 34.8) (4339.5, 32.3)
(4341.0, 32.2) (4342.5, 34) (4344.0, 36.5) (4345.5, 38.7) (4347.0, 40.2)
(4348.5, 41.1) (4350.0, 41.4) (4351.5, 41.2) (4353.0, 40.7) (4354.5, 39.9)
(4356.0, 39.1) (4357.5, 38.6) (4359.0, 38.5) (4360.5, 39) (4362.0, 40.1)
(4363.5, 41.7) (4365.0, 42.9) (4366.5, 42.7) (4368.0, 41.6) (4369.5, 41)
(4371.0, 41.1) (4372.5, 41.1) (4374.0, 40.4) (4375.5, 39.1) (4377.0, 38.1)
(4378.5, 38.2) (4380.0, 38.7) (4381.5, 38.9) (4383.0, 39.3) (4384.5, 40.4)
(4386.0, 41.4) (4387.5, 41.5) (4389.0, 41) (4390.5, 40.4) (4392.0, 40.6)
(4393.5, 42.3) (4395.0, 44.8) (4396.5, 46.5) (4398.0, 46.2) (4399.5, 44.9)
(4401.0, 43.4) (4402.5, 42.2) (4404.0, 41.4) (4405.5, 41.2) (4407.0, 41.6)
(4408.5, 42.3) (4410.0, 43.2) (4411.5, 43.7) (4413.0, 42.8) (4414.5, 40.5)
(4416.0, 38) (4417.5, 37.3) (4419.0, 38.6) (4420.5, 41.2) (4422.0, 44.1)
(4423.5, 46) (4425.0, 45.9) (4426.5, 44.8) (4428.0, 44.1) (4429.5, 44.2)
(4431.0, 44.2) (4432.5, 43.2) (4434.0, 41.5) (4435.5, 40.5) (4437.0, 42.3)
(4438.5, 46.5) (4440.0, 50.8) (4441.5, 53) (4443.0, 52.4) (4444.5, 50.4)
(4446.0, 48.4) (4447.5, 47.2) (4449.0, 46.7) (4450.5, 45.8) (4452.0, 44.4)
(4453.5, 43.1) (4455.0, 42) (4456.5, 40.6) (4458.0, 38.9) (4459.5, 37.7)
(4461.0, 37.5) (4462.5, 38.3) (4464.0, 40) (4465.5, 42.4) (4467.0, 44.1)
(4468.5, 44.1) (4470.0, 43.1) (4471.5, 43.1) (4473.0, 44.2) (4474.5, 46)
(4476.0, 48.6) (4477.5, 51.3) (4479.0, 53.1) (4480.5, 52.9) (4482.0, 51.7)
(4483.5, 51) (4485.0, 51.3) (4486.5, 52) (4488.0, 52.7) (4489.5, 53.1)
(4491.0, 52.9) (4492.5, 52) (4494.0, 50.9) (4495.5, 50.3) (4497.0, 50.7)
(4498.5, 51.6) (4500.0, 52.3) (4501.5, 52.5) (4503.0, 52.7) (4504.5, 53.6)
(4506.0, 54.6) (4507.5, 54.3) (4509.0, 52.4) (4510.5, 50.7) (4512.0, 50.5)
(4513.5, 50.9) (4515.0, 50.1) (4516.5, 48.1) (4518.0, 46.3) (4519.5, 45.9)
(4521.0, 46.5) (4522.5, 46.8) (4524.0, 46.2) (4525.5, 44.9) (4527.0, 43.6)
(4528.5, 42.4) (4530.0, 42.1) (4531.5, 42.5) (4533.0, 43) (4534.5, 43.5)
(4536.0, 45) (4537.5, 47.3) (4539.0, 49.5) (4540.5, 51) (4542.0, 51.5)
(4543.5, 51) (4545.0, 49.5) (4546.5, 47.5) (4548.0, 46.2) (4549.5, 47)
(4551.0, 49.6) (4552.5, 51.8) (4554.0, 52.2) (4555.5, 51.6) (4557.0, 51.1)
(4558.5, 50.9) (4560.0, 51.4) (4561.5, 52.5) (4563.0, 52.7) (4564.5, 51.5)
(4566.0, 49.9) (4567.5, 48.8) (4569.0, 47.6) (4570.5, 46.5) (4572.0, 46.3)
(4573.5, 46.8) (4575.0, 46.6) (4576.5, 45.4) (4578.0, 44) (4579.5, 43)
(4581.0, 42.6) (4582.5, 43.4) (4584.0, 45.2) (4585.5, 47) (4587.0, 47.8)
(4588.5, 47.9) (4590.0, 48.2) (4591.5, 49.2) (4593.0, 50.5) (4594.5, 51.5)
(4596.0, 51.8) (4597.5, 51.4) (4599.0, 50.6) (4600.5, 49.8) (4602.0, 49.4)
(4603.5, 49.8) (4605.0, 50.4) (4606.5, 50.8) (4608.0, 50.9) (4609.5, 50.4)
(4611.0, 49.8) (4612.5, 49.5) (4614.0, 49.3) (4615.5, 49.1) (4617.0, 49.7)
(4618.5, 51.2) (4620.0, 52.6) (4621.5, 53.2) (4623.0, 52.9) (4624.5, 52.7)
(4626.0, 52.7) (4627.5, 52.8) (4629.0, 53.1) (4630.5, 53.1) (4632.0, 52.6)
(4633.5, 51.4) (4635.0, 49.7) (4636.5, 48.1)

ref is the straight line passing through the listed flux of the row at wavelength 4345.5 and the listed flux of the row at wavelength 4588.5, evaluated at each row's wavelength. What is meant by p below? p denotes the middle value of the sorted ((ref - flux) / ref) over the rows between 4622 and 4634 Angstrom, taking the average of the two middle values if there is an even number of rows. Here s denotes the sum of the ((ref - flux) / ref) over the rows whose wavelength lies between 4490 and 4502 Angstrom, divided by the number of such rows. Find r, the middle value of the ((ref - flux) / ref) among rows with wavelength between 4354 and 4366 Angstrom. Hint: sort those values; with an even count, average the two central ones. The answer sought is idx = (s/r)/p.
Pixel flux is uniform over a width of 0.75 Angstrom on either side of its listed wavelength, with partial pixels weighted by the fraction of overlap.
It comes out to -237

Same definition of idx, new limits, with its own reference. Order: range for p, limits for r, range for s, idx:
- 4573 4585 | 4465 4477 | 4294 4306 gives -54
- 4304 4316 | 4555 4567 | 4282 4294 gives -5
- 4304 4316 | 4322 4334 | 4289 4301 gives 0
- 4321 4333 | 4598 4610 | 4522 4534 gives 11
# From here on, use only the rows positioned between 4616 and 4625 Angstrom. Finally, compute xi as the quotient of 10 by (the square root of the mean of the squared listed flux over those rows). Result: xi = 0.192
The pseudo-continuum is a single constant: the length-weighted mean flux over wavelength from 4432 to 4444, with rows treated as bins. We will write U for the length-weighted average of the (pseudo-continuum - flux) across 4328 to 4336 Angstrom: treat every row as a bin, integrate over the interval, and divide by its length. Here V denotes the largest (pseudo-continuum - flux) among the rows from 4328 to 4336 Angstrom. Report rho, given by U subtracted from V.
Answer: 2.6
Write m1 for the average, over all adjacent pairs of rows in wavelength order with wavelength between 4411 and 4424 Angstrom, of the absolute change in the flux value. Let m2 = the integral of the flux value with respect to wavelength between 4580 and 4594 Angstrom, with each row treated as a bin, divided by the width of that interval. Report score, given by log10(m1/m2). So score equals -1.4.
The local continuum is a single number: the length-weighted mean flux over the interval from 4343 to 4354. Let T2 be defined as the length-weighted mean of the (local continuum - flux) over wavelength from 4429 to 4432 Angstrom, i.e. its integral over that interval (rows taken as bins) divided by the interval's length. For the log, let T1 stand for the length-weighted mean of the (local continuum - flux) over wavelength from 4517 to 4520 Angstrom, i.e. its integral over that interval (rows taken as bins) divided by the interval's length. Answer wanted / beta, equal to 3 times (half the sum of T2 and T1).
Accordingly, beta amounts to -16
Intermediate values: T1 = -6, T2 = -4.3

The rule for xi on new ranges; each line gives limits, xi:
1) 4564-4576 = 0.208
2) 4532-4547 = 0.208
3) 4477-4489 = 0.192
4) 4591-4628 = 0.196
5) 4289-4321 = 0.278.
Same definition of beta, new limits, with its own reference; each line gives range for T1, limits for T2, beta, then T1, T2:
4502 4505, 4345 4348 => -20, -13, 0.2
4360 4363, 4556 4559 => -17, 0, -11.2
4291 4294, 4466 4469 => -2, 3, -4.1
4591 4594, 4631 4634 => -34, -10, -12.3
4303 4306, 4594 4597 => -3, 10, -11.8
